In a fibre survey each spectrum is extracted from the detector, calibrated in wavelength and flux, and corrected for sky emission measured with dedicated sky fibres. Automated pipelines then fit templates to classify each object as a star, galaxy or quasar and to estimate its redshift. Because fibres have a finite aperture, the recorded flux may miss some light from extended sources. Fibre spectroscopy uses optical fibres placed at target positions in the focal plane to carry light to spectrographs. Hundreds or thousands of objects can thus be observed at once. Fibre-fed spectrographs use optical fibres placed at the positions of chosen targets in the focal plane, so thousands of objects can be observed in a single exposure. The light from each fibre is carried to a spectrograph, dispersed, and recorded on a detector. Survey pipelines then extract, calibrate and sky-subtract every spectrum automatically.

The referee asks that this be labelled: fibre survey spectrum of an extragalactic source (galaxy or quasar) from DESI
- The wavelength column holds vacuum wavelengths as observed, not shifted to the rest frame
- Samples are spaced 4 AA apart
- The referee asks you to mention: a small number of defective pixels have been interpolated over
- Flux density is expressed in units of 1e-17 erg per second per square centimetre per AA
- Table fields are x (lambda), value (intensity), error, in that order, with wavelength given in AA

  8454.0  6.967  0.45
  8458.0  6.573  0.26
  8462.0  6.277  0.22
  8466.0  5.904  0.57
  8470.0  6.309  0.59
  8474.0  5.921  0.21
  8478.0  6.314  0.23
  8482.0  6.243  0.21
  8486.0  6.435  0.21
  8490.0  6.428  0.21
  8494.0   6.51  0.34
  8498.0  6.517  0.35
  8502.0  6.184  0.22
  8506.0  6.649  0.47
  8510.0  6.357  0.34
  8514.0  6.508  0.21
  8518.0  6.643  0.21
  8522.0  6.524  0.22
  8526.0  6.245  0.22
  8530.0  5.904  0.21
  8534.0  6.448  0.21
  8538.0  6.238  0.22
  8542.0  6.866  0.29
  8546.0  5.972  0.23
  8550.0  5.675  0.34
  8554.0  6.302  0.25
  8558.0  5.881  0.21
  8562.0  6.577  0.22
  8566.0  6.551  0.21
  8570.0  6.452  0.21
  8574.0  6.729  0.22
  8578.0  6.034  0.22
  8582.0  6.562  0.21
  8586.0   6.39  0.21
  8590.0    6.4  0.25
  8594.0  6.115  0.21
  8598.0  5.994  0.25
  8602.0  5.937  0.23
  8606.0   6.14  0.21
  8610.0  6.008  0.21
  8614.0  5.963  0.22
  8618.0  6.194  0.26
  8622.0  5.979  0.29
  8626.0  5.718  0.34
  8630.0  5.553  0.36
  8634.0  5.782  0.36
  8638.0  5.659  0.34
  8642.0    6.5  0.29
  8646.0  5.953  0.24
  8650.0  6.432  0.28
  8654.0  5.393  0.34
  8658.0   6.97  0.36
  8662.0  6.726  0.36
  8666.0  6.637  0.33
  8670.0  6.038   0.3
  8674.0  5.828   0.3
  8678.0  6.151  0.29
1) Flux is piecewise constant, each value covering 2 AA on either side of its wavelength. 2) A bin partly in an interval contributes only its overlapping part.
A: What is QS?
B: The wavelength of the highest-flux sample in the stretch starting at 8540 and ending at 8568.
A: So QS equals 8542.0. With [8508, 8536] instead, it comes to 8518.0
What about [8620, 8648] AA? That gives 8642.0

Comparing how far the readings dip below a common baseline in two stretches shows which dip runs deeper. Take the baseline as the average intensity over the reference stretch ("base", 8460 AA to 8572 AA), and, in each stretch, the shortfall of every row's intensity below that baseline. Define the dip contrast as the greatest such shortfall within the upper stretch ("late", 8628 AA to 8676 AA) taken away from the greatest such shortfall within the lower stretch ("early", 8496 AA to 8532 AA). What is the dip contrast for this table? -0.51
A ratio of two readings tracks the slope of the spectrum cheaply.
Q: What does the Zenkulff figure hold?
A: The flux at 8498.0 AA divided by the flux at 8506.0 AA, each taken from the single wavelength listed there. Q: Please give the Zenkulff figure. 0.980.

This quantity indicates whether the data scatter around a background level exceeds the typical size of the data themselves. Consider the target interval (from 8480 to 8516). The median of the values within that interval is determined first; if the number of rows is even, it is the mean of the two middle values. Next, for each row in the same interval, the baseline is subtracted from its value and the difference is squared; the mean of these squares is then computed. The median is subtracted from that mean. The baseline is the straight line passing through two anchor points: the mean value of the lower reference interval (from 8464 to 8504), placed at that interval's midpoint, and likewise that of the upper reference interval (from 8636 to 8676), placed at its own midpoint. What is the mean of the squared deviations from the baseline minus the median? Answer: -6.4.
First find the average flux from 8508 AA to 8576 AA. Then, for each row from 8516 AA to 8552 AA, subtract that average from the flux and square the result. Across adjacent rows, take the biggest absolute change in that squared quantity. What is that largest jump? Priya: 0.3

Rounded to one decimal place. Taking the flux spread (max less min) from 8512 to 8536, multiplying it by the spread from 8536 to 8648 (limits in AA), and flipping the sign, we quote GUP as -1.0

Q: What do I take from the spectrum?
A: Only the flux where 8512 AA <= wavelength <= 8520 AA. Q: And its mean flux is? 6.58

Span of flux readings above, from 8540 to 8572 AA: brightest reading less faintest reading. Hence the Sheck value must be 1.2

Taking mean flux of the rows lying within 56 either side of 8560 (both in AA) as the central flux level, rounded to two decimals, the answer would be 6.29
